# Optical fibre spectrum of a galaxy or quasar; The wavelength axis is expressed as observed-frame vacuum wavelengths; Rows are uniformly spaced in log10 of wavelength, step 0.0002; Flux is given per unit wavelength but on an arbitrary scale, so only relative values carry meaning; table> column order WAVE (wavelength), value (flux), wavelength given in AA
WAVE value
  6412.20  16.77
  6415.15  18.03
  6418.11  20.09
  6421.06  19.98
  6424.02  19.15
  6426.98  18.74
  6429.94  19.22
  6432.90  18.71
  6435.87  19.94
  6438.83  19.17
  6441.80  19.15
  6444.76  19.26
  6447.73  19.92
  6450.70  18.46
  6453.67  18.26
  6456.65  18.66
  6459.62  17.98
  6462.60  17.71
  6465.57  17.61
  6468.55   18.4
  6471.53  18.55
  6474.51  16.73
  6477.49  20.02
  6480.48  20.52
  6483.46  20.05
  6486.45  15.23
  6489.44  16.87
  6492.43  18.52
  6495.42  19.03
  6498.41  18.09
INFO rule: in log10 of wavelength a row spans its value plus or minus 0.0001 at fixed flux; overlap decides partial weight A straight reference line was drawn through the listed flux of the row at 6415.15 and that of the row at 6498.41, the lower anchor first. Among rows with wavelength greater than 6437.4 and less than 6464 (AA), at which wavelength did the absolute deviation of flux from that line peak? 6447.73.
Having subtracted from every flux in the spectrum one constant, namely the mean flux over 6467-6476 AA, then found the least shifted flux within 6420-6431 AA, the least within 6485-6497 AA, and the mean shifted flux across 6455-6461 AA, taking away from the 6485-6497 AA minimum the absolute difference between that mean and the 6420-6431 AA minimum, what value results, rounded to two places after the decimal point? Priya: -3.08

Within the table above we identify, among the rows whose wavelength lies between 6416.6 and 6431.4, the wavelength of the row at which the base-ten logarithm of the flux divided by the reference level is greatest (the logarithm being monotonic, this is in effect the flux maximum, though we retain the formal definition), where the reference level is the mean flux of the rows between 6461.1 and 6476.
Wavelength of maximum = 6418.11 AA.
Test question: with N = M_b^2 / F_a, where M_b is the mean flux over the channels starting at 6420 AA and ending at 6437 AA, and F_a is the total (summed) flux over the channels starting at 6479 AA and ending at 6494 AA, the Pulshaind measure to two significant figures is 4.1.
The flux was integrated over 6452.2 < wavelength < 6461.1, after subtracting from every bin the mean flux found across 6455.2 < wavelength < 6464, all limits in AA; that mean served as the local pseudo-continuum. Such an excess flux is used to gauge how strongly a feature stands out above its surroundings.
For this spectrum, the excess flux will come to 1.6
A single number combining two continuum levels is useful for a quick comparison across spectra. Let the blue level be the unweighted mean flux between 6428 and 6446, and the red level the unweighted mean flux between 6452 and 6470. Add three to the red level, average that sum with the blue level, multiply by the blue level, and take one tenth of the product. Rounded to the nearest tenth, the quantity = 38.8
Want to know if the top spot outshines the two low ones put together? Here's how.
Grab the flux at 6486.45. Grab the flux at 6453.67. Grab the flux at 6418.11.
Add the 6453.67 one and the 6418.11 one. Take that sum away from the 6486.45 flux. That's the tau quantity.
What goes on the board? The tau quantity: -23.1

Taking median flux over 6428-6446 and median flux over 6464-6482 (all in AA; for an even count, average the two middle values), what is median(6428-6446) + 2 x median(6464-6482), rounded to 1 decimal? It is 56.1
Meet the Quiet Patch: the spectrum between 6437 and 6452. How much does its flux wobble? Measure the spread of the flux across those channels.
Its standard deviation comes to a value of 0.5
